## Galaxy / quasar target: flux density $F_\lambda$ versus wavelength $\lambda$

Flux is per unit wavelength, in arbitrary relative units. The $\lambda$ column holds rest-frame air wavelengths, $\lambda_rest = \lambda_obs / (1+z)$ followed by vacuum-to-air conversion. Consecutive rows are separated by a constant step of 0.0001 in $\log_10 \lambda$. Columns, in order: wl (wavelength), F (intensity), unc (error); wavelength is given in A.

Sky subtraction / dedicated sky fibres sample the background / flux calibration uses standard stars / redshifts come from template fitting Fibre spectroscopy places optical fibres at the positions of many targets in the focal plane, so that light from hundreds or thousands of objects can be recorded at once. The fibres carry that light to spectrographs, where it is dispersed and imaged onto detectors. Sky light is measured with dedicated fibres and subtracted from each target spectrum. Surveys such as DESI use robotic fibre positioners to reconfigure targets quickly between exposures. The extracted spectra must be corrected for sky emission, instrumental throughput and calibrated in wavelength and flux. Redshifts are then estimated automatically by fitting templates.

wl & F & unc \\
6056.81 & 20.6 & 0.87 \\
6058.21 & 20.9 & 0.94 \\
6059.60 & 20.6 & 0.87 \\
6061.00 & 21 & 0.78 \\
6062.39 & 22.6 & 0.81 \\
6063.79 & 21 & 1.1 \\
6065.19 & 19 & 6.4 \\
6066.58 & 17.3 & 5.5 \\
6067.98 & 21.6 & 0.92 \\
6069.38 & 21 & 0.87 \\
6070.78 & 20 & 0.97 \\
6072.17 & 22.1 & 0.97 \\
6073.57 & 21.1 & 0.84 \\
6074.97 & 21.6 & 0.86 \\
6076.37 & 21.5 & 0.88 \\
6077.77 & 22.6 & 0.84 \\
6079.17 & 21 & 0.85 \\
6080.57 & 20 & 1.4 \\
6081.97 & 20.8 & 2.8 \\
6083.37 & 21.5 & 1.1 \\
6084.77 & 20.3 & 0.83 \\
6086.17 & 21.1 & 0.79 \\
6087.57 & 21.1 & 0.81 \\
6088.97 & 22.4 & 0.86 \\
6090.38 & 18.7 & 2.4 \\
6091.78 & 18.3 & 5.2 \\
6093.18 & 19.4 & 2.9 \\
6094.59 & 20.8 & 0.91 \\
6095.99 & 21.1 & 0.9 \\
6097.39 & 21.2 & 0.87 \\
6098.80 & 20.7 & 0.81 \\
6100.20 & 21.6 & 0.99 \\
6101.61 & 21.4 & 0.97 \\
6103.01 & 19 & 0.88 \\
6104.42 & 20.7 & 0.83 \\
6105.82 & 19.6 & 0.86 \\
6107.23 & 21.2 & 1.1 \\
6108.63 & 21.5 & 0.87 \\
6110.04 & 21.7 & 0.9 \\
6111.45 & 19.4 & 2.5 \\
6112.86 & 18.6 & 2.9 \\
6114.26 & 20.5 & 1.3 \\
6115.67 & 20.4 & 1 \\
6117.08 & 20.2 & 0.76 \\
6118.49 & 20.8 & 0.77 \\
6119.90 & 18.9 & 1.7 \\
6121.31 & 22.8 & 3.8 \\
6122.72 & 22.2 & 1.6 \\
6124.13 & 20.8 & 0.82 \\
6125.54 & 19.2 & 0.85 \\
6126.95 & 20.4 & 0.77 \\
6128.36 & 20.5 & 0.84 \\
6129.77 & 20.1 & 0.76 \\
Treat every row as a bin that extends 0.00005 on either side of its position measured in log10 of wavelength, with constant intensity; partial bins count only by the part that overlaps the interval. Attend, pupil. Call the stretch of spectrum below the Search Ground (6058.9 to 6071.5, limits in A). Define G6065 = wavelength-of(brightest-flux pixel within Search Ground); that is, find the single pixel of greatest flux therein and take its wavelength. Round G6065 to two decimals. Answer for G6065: 6062.39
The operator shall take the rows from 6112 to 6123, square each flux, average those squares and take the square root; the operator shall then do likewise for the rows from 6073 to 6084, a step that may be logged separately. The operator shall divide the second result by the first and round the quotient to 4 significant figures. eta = 1.033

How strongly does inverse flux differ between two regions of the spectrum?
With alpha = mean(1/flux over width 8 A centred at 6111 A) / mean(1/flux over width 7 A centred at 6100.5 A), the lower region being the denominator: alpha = 1.02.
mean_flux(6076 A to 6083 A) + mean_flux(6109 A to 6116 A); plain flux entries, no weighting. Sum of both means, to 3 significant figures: 41.3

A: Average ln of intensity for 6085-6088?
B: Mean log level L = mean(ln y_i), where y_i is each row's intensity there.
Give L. 3.05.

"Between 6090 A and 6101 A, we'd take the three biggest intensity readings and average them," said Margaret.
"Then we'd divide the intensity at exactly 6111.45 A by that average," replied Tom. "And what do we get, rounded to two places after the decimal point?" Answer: 0.91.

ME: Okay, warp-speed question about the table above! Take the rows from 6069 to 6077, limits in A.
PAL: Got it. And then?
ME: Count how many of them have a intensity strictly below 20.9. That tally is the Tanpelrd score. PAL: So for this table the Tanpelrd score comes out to 1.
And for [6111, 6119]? 6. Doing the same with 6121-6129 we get 4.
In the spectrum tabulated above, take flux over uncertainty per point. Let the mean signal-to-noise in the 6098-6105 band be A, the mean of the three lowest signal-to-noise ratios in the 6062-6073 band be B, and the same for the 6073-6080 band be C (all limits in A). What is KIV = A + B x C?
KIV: 231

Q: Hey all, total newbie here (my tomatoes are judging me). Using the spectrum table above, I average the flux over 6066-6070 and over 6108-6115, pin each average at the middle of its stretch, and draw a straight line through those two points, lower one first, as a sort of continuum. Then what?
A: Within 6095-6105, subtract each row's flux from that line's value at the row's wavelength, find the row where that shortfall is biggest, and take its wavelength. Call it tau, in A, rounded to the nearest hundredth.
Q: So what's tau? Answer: 6103.01 A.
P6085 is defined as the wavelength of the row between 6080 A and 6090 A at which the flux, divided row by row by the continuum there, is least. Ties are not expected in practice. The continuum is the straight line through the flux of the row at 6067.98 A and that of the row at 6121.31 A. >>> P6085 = 6080.57 A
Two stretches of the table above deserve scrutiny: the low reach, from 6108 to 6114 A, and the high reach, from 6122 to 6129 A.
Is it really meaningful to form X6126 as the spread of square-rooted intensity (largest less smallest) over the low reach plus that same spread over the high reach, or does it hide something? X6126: 0.68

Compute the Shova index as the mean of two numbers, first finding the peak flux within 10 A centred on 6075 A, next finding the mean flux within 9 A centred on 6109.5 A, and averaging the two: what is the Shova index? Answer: 21.5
